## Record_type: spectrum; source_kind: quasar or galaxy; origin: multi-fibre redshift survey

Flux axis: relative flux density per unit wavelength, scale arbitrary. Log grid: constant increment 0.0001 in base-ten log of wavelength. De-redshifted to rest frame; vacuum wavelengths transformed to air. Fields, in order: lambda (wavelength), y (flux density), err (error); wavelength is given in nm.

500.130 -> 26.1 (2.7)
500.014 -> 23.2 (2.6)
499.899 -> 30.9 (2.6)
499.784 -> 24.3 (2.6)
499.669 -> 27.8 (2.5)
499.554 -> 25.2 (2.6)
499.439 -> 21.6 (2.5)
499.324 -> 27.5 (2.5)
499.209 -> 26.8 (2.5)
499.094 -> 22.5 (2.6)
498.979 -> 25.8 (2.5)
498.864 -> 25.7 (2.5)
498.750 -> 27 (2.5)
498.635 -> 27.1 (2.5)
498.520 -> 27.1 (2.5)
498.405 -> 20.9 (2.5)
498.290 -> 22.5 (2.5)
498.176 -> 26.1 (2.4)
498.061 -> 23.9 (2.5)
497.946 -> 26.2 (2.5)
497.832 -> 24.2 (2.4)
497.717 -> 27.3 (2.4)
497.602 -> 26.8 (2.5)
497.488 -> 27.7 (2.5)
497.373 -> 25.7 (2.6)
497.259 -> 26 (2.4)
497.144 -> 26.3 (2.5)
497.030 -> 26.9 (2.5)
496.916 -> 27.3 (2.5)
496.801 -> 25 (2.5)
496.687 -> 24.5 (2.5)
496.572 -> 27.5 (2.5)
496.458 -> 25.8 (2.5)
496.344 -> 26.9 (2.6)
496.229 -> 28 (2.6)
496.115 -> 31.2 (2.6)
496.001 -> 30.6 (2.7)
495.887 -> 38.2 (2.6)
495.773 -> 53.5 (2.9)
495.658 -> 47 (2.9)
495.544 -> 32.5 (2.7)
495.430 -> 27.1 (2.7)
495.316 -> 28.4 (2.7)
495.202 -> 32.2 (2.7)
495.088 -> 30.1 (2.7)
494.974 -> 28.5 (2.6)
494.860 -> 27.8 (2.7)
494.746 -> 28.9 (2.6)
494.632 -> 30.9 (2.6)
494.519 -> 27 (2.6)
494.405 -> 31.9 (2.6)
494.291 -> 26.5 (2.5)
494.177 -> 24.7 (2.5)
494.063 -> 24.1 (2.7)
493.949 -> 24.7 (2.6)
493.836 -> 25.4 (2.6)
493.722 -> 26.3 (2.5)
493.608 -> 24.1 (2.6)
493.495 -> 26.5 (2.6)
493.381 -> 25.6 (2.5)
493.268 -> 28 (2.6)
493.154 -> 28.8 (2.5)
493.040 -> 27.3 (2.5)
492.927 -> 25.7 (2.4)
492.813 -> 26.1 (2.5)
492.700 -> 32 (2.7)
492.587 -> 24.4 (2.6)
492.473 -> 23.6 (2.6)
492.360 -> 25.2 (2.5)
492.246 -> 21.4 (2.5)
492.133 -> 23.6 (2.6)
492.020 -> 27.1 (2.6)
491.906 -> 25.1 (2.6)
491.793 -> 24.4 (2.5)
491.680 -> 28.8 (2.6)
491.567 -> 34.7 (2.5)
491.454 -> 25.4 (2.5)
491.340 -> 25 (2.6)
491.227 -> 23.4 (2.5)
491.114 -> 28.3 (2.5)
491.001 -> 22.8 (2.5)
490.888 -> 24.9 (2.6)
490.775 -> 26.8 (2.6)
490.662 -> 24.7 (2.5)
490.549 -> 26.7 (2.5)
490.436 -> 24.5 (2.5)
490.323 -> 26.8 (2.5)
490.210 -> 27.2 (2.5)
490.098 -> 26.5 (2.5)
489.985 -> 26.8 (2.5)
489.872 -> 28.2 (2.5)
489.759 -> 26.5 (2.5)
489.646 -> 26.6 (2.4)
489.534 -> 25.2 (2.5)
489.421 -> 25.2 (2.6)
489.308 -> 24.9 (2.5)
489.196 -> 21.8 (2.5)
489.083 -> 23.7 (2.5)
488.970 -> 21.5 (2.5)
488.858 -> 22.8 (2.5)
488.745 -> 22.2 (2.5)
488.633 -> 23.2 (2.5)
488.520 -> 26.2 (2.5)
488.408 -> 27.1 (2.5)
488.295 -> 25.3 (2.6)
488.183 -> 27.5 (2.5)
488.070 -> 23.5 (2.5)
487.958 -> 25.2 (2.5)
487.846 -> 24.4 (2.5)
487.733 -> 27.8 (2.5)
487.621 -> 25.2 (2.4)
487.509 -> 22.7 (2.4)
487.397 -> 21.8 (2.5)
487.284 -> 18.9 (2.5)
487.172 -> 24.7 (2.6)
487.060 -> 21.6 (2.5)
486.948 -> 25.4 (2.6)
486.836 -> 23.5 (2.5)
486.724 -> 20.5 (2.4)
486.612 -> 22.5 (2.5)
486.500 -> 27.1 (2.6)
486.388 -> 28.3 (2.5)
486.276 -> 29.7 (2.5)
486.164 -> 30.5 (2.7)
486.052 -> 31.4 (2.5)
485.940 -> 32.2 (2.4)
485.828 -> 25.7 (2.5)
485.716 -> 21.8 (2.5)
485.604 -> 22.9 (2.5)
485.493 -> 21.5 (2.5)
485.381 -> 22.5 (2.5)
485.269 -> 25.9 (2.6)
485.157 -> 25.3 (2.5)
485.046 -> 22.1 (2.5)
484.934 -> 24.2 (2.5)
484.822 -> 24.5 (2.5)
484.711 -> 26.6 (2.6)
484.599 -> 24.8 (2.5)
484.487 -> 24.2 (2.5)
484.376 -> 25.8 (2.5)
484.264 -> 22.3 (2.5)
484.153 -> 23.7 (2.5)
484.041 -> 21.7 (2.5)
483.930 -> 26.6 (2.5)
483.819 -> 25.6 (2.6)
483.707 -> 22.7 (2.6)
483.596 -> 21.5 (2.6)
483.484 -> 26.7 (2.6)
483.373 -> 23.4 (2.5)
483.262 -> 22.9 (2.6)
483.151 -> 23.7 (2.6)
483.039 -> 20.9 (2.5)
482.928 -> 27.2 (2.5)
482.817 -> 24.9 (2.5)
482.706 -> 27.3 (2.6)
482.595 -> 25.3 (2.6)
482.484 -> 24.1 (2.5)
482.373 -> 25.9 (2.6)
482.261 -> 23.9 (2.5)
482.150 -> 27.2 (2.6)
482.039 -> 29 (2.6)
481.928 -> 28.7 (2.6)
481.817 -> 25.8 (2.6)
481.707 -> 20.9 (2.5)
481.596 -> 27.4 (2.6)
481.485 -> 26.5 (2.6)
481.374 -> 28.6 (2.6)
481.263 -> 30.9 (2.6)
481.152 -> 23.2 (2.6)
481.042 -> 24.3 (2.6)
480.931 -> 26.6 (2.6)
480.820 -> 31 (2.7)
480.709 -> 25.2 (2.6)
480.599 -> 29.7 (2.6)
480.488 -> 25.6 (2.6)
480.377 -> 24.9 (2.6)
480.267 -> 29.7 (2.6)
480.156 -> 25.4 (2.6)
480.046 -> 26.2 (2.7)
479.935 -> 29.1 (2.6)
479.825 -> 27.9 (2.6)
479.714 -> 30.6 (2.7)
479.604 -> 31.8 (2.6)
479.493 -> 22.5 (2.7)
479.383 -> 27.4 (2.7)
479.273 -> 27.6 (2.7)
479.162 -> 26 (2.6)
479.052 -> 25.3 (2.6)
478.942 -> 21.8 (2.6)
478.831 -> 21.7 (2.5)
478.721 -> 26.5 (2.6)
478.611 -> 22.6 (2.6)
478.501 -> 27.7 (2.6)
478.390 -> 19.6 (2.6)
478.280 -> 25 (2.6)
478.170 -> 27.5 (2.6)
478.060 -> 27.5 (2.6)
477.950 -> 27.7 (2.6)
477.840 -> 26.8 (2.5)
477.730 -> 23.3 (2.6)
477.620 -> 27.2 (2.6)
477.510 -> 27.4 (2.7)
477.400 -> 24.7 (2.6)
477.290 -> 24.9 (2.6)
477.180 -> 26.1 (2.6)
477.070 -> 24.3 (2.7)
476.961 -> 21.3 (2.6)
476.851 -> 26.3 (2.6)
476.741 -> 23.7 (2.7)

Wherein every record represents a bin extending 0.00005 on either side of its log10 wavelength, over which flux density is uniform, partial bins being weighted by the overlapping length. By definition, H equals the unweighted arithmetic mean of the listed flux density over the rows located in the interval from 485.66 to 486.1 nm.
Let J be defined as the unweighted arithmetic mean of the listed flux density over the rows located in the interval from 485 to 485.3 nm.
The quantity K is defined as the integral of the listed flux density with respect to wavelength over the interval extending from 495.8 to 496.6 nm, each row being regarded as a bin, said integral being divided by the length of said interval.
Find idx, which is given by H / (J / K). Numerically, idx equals 34.9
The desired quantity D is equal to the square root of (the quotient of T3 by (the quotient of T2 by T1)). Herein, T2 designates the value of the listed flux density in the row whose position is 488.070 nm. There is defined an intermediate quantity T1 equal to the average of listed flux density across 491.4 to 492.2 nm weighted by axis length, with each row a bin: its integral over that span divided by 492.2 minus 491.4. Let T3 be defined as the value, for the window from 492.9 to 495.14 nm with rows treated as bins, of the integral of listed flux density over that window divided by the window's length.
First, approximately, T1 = 27.0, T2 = 23.5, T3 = 27.2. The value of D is 5.6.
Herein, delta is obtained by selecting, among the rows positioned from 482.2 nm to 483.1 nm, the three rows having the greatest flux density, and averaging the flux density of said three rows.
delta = 27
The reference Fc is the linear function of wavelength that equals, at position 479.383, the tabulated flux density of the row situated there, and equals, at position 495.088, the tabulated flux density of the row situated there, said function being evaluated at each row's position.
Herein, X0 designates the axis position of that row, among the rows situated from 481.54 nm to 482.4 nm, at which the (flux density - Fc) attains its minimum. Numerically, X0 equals 481.707 nm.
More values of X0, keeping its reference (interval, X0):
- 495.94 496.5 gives 496.458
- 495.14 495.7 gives 495.430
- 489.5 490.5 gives 490.436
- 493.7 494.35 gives 494.063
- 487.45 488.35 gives 487.509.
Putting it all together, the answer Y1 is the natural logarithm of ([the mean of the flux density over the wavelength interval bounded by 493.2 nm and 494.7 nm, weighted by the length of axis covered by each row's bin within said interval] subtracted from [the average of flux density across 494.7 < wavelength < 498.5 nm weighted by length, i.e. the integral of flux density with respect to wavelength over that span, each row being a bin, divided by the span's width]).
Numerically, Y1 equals 0.8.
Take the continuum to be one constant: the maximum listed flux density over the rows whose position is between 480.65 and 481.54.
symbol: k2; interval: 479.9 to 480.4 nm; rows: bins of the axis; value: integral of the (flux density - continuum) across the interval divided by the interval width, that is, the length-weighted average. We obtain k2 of -3.9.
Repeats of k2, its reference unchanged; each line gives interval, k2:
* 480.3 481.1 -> -4.2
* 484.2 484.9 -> -6.3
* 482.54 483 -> -5.0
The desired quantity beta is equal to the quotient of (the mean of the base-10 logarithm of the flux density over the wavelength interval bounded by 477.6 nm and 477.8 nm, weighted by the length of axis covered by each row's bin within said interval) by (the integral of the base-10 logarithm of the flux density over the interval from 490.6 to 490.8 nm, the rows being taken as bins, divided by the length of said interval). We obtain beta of 0.99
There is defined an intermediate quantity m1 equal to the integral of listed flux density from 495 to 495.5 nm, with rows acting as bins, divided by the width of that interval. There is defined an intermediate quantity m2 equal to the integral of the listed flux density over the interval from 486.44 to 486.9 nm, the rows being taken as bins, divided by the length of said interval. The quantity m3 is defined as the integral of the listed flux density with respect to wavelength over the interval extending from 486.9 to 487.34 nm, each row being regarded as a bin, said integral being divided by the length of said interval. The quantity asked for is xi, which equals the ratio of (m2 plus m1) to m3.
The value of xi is 2.3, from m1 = 29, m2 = 23.5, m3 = 23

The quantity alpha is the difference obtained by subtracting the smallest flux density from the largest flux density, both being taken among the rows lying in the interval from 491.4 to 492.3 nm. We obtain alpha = 13.3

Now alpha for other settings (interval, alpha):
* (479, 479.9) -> 9.3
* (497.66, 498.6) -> 6.4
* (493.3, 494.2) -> 2.4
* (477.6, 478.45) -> 8.1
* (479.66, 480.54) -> 5.7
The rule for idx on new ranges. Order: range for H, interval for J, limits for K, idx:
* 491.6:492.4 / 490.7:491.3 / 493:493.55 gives 27.0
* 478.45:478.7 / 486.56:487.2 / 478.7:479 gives 25.1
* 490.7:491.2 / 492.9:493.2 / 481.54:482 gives 24.4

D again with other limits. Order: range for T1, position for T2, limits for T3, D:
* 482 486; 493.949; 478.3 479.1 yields 4.9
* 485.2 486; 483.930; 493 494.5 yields 5.0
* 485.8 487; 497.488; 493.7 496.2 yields 5.5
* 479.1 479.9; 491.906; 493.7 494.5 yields 5.4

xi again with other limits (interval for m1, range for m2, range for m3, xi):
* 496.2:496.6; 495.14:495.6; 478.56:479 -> 2.5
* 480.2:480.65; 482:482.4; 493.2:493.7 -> 2.1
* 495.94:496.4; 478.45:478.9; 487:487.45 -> 2.5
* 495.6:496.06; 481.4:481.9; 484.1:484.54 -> 2.8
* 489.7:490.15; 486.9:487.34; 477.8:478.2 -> 1.8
